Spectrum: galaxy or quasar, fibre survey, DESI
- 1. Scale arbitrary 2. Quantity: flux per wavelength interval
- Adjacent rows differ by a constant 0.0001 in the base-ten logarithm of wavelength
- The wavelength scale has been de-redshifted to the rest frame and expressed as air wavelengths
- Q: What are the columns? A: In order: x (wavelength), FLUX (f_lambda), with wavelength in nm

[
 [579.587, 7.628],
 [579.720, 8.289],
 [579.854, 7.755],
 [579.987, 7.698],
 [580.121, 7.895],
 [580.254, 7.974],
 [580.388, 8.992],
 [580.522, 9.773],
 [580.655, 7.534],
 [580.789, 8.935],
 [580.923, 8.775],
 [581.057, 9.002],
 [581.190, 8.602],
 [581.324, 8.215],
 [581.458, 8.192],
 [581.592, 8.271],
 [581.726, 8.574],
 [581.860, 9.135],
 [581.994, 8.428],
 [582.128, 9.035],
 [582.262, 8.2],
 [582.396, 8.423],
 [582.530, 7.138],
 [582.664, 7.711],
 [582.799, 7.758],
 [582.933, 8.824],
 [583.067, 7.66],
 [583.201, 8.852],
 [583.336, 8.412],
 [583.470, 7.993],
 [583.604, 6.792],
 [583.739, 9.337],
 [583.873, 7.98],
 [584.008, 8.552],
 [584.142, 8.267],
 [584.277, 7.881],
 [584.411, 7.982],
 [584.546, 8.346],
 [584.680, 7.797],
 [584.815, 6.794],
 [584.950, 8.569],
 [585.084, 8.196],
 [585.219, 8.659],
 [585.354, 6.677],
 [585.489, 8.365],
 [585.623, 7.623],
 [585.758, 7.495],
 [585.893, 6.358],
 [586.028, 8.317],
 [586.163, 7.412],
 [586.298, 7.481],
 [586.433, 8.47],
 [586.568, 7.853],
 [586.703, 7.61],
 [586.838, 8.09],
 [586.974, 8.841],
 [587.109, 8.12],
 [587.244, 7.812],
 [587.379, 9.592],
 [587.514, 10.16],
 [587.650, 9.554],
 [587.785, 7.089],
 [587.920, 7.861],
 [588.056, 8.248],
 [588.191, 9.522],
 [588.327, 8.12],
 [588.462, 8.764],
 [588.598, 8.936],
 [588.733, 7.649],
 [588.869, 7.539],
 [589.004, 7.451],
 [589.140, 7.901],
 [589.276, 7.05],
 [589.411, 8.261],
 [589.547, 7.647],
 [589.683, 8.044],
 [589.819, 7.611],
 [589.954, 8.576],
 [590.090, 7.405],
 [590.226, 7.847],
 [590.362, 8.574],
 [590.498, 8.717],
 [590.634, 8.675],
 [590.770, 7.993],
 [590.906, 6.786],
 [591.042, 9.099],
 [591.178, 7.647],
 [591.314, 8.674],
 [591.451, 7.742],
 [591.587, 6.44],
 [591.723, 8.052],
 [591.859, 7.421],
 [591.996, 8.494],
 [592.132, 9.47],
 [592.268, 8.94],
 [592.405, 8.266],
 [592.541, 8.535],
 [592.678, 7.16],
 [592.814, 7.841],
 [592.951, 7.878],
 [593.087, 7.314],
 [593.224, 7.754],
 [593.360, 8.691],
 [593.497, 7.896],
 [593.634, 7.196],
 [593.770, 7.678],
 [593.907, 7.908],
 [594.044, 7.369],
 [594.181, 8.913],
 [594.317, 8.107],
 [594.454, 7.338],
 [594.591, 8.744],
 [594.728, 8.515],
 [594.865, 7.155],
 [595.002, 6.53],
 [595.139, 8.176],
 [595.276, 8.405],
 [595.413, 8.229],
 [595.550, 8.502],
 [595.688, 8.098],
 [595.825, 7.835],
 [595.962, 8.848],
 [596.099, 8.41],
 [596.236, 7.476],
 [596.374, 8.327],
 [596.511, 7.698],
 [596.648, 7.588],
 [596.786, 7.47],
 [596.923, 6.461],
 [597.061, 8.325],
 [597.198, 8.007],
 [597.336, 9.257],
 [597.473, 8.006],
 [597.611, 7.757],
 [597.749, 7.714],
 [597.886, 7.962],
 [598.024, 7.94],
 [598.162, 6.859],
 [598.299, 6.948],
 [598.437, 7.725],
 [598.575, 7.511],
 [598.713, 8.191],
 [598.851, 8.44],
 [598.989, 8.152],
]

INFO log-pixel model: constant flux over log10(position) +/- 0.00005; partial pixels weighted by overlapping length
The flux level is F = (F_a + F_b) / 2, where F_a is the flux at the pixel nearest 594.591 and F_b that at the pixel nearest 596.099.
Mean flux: 8.58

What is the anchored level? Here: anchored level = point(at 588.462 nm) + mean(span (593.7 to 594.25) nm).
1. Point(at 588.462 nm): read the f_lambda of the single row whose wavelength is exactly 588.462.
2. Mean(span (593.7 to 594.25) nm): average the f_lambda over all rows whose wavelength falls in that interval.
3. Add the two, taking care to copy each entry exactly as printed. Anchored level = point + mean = 16.7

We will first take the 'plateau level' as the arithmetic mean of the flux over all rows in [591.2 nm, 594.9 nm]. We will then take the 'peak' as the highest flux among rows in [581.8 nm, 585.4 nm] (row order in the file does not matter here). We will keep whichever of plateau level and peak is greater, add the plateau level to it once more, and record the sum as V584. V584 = 17.3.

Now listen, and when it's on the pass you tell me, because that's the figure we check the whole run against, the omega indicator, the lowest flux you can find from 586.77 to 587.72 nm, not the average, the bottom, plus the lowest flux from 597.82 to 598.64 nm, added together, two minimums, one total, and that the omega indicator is 14.7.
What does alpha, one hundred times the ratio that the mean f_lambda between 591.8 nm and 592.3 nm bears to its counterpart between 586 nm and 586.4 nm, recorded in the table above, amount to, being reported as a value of 111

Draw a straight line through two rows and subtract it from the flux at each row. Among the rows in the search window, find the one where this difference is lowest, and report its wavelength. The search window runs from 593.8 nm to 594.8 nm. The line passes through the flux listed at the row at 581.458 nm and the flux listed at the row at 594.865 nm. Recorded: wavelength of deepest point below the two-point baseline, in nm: 594.044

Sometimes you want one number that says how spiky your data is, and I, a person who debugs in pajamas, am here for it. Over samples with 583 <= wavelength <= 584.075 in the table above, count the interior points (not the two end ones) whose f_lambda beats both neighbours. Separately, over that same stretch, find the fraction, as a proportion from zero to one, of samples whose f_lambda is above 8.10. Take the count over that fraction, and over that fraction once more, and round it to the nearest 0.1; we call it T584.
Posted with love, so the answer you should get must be 8.0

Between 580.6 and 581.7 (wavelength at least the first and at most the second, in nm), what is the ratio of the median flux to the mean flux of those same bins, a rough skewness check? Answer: 1.00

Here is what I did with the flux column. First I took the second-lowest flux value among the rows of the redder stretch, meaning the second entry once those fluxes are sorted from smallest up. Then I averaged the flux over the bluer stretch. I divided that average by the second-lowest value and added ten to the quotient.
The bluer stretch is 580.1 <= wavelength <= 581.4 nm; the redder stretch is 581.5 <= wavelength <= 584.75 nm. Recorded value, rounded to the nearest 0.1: 11.2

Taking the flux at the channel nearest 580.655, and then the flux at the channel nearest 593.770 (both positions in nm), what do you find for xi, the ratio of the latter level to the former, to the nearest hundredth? 1.02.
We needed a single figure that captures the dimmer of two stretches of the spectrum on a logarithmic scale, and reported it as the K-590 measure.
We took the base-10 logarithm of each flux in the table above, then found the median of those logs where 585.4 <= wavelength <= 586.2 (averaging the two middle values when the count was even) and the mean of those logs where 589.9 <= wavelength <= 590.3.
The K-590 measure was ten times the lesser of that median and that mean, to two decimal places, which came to 8.78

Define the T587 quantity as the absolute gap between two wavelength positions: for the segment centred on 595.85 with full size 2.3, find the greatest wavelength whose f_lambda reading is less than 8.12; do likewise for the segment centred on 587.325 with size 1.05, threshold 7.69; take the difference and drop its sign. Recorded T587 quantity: 9.14 nm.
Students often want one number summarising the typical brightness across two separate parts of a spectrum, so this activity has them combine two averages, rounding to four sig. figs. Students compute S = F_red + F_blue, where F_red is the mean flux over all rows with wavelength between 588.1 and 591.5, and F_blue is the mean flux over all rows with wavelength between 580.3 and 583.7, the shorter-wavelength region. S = 16.46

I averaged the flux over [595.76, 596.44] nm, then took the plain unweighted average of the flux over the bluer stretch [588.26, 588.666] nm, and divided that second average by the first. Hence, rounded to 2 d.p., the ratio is 1.05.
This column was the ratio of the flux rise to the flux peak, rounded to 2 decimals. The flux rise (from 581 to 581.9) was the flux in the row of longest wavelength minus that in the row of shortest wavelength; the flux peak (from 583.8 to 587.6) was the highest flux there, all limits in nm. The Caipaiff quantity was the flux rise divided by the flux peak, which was 0.01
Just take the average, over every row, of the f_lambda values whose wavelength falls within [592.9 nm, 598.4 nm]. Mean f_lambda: 7.88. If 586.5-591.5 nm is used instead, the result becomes 8.19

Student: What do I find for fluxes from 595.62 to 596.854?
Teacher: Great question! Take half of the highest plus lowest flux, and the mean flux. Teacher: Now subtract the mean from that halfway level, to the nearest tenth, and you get 0.2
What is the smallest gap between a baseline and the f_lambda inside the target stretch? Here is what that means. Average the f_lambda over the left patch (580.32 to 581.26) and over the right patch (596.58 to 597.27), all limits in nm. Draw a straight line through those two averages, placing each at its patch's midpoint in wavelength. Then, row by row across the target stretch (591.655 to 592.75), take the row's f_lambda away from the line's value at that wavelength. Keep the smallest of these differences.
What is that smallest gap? -1.5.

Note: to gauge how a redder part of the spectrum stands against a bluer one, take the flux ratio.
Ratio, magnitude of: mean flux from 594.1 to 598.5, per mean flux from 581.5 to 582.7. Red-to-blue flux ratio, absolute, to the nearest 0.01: 0.95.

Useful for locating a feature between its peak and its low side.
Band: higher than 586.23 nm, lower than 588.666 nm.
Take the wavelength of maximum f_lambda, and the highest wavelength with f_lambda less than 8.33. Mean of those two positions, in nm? 587.92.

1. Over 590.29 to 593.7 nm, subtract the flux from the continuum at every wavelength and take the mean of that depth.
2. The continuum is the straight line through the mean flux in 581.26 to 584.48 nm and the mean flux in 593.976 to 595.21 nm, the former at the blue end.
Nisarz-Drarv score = -0.1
